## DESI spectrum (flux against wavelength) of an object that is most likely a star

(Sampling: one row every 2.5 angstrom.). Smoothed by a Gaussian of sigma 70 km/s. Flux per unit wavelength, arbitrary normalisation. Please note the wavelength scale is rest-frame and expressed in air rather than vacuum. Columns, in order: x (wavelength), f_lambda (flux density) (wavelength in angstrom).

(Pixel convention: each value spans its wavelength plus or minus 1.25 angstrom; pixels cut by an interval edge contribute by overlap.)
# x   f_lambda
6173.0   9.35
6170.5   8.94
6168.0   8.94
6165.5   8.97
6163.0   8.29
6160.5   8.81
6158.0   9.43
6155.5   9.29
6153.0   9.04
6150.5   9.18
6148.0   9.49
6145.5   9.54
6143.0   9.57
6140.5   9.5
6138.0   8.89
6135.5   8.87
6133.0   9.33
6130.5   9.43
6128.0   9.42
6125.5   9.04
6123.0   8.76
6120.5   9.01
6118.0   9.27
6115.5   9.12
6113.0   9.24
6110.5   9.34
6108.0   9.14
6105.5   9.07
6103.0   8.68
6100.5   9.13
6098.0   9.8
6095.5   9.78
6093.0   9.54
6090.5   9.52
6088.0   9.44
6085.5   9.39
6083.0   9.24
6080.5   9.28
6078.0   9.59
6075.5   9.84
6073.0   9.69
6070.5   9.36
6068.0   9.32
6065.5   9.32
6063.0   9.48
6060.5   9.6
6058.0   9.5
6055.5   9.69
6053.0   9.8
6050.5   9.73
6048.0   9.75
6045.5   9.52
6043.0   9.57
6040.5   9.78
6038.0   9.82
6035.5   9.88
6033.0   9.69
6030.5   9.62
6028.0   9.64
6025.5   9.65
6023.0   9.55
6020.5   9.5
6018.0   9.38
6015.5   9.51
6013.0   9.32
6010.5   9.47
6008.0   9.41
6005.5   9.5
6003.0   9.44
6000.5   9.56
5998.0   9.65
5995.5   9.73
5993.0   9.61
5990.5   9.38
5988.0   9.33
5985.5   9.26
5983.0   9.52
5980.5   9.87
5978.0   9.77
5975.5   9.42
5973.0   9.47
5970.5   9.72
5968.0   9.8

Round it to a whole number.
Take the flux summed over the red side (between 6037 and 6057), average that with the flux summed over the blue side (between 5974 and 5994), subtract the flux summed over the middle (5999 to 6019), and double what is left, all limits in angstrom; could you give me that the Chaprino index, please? 3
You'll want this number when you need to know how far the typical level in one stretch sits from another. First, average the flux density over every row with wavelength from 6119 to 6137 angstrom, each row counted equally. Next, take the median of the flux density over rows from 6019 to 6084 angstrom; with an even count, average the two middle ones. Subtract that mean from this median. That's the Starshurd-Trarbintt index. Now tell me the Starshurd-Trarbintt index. 0.49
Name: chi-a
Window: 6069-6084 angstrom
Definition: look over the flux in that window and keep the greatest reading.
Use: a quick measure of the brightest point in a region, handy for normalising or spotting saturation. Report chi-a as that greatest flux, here 9.84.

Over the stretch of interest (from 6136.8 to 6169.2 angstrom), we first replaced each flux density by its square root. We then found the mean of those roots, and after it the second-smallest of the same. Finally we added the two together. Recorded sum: 5.99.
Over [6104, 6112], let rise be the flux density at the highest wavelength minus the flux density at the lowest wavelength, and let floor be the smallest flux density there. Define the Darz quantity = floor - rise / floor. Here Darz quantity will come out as 9.0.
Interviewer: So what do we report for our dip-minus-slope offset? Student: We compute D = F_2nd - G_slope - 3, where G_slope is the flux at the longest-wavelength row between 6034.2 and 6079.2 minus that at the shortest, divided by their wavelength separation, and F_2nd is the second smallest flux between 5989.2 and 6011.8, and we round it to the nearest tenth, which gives 6.4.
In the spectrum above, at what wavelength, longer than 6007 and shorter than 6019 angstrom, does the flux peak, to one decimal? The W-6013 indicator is 6015.5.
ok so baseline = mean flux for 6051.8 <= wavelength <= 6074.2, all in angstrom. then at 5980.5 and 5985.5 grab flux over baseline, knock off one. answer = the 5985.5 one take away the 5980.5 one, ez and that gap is -0.064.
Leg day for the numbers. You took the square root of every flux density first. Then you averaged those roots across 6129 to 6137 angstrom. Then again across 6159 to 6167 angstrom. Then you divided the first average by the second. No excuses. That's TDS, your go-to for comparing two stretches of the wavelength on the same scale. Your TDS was 1.03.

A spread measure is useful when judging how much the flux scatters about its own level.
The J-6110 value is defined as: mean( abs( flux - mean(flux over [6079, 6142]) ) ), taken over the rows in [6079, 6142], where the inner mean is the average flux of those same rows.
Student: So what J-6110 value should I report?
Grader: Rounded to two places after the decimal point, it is 0.22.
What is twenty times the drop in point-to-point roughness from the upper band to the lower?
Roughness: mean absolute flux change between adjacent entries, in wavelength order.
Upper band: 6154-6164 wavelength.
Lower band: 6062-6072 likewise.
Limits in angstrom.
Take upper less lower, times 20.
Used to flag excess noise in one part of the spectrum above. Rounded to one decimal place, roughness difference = 7.2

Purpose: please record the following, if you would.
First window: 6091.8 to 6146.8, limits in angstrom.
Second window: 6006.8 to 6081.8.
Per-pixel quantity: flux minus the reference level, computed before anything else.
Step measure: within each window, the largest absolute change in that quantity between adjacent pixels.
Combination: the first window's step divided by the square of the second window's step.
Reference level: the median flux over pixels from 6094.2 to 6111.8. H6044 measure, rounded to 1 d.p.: 6.2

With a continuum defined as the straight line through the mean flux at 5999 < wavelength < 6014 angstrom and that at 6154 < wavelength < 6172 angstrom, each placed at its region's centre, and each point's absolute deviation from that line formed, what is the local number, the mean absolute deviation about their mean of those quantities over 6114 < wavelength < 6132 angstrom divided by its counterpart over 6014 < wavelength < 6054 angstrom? 1.01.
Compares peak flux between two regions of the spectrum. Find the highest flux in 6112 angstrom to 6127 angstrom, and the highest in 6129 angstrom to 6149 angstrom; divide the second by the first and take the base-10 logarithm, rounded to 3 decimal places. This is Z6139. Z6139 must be 0.014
